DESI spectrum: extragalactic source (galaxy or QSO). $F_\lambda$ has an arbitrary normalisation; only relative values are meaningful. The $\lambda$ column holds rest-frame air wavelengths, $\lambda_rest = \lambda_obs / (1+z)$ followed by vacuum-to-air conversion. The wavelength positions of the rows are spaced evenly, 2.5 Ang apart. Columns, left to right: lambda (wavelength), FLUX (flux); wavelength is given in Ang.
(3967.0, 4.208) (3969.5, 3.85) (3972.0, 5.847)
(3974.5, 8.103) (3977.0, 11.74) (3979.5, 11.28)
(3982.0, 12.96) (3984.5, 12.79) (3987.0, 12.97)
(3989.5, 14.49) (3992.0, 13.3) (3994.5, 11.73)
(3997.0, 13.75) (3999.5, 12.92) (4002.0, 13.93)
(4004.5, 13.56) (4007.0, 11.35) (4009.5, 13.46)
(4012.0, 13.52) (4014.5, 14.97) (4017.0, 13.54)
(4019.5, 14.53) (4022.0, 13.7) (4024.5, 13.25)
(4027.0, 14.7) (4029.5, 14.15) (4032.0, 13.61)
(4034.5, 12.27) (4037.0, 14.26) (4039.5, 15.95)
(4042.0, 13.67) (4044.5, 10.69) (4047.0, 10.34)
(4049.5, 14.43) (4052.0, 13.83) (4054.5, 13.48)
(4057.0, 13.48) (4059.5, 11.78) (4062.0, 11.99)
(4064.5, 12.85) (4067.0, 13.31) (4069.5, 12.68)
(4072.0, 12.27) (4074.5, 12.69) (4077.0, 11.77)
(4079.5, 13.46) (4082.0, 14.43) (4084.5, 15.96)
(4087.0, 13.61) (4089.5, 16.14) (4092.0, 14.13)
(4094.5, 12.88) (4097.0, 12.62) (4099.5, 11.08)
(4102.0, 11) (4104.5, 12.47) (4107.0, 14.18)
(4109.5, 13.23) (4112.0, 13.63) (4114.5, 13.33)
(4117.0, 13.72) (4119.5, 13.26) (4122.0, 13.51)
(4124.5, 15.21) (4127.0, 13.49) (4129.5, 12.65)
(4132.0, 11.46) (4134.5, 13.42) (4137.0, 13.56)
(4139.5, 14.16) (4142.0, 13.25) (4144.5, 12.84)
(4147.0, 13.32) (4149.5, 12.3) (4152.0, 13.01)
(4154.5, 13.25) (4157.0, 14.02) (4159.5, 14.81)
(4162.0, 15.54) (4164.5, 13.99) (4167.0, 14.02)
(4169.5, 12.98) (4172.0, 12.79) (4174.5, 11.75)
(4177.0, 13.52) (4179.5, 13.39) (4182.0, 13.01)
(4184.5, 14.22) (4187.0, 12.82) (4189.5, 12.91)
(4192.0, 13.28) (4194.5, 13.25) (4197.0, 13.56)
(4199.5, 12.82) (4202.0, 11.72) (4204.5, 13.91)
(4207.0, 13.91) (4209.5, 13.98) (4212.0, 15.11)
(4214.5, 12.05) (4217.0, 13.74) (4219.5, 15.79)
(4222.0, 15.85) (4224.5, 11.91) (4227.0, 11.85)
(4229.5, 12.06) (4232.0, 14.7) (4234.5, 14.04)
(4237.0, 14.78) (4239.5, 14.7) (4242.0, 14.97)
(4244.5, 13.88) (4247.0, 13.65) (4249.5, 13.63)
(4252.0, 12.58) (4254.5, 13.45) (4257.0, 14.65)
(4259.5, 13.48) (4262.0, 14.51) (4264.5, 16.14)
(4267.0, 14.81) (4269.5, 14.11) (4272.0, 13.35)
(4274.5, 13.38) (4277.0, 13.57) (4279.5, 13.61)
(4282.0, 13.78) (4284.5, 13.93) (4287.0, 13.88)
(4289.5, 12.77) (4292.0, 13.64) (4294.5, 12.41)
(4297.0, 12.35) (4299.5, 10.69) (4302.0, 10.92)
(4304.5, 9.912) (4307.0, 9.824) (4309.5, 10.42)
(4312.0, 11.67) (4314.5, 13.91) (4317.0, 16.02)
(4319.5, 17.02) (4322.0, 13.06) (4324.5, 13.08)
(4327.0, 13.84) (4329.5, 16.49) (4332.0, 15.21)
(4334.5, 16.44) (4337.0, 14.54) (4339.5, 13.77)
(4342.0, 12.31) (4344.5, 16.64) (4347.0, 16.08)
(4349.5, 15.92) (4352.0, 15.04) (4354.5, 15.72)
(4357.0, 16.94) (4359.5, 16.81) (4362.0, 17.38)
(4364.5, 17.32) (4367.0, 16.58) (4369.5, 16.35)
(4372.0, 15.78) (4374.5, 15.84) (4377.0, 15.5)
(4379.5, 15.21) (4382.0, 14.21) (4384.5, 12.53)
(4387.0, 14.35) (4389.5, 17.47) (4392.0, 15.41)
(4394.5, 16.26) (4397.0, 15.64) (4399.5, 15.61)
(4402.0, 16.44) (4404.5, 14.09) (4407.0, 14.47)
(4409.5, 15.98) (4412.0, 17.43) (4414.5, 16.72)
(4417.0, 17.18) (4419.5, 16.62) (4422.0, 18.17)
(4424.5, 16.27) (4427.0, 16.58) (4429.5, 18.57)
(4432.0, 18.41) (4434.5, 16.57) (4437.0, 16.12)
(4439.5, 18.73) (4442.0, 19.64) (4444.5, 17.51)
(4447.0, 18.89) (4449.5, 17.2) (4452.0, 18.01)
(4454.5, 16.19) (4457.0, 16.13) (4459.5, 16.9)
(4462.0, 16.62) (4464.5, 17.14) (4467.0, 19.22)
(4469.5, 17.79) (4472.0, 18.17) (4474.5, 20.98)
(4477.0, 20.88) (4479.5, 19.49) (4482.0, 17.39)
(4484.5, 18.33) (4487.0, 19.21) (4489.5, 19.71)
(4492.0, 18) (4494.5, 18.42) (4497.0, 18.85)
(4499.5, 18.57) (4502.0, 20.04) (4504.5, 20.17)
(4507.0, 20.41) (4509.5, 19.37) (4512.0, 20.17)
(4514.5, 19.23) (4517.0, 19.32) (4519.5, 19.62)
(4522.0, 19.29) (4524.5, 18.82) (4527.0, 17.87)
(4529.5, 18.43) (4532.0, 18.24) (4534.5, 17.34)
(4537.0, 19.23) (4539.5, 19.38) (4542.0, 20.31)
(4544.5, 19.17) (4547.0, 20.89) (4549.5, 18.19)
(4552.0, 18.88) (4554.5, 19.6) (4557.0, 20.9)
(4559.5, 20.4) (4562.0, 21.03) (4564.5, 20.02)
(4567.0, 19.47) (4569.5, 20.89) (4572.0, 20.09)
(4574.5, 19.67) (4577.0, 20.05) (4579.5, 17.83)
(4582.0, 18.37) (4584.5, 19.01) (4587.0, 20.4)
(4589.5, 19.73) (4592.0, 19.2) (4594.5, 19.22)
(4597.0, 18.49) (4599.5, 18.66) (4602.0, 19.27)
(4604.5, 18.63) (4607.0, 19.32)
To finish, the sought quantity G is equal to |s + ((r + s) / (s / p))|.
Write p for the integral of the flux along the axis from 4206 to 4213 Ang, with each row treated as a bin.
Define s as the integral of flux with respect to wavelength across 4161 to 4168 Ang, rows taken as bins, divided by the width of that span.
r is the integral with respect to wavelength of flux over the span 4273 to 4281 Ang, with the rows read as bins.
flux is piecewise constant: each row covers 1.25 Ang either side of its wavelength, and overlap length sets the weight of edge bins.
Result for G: 863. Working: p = 100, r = 108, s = 14.5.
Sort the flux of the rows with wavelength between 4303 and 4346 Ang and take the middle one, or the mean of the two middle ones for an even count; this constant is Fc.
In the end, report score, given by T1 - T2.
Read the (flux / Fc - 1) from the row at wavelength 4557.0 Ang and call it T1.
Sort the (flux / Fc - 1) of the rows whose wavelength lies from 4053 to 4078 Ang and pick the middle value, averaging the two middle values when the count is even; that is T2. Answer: 0.59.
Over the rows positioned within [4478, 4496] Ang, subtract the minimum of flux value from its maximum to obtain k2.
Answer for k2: 2.3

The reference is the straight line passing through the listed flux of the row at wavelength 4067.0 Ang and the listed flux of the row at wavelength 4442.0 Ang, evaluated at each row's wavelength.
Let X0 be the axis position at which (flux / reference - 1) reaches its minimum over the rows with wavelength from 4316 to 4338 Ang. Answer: 4324.5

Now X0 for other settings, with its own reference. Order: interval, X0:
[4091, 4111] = 4102.0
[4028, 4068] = 4047.0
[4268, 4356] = 4307.0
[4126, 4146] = 4132.0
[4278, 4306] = 4304.5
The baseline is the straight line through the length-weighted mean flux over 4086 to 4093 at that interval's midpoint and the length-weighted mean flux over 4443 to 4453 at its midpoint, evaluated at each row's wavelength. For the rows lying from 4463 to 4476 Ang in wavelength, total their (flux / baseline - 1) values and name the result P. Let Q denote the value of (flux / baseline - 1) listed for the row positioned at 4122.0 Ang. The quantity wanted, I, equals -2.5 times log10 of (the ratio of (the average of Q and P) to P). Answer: 2.0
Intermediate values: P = 0.1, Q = -0.10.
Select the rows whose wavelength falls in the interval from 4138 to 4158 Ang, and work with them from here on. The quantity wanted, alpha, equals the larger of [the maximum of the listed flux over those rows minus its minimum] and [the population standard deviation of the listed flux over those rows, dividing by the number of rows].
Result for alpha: 1.9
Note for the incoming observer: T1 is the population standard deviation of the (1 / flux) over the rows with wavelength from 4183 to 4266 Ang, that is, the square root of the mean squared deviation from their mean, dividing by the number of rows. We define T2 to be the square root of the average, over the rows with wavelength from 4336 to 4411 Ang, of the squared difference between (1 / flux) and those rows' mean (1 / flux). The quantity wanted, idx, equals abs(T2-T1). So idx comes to 0.0004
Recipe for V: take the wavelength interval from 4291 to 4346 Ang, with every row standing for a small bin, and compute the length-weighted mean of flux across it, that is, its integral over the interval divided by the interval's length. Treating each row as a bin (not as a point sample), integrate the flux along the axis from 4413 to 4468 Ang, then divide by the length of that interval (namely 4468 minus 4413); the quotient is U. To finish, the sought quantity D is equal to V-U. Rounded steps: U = 17.4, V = 13.4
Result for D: -4.0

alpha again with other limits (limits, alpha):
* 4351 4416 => 4.9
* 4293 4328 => 7.2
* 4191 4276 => 4.4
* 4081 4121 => 5.1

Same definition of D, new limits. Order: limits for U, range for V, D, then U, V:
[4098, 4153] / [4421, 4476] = 4.6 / 13.1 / 17.7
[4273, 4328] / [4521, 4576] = 6.6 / 12.9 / 19.5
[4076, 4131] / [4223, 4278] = 0.4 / 13.4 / 13.8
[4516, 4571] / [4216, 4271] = -5.4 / 19.4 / 14.1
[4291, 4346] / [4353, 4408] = 2.3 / 13.4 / 15.7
